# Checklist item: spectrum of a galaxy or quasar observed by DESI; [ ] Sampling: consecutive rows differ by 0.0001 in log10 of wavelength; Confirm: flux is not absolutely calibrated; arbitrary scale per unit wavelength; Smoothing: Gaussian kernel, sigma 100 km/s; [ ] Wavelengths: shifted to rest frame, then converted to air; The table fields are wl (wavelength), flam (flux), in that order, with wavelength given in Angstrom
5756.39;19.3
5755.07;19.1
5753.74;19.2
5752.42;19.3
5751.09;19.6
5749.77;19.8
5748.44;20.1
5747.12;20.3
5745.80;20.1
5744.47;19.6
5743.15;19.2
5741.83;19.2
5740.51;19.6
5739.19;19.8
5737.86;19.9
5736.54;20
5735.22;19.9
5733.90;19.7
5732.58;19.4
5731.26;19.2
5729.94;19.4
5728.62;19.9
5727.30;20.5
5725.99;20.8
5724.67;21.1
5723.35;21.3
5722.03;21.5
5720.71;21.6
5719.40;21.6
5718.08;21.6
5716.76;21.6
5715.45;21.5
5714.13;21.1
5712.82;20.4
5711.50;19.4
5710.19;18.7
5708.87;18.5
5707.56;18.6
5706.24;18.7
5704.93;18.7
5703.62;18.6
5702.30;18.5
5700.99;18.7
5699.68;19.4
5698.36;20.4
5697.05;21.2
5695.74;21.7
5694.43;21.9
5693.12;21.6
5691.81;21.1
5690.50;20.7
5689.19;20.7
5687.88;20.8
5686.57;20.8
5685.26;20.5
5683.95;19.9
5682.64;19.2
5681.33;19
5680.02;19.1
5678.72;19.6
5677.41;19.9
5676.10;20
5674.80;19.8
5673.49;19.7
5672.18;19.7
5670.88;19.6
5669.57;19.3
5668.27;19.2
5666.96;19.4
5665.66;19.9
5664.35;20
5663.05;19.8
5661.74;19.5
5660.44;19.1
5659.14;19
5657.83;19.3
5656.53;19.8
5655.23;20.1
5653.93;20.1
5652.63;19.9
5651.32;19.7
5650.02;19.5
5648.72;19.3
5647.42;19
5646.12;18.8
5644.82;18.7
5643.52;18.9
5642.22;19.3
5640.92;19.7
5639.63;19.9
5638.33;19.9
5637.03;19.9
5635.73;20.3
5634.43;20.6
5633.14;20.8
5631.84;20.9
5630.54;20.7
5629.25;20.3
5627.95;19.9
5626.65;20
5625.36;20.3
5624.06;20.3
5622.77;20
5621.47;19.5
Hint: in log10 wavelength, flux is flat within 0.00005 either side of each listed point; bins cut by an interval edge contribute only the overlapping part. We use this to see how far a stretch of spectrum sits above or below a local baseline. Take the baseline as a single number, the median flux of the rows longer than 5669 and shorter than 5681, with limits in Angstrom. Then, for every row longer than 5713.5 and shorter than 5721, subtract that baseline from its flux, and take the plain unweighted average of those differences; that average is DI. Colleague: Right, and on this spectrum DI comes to 1.8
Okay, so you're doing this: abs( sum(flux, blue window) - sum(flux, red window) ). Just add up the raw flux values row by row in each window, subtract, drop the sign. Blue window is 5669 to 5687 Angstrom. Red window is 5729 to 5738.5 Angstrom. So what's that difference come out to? 139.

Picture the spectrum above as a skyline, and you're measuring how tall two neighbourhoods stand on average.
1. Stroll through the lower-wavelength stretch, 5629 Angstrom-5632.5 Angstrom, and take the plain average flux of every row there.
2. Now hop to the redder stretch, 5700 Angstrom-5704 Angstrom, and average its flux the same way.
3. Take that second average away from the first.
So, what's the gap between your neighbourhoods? 2.0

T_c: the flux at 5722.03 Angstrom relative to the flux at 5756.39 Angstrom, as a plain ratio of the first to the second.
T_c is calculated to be 1.11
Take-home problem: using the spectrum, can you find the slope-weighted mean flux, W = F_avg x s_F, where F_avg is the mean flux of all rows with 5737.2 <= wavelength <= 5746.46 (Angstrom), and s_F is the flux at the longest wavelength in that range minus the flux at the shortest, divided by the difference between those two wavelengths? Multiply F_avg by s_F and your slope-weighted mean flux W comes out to 0.49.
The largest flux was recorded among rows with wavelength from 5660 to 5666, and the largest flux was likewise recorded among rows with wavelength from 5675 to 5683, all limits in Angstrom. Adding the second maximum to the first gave 40.0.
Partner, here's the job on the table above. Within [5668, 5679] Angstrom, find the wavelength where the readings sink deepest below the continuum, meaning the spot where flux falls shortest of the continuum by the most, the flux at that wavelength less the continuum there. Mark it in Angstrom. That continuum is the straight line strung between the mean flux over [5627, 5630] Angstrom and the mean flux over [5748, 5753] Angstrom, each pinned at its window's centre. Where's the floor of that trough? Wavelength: 5668.27 Angstrom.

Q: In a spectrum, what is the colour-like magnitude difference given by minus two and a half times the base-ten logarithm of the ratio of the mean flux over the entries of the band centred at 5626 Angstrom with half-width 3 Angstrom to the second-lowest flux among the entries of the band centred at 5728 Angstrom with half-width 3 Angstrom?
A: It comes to -0.012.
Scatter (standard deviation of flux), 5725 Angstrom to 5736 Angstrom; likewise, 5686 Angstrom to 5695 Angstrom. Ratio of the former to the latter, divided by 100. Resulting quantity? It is 0.012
